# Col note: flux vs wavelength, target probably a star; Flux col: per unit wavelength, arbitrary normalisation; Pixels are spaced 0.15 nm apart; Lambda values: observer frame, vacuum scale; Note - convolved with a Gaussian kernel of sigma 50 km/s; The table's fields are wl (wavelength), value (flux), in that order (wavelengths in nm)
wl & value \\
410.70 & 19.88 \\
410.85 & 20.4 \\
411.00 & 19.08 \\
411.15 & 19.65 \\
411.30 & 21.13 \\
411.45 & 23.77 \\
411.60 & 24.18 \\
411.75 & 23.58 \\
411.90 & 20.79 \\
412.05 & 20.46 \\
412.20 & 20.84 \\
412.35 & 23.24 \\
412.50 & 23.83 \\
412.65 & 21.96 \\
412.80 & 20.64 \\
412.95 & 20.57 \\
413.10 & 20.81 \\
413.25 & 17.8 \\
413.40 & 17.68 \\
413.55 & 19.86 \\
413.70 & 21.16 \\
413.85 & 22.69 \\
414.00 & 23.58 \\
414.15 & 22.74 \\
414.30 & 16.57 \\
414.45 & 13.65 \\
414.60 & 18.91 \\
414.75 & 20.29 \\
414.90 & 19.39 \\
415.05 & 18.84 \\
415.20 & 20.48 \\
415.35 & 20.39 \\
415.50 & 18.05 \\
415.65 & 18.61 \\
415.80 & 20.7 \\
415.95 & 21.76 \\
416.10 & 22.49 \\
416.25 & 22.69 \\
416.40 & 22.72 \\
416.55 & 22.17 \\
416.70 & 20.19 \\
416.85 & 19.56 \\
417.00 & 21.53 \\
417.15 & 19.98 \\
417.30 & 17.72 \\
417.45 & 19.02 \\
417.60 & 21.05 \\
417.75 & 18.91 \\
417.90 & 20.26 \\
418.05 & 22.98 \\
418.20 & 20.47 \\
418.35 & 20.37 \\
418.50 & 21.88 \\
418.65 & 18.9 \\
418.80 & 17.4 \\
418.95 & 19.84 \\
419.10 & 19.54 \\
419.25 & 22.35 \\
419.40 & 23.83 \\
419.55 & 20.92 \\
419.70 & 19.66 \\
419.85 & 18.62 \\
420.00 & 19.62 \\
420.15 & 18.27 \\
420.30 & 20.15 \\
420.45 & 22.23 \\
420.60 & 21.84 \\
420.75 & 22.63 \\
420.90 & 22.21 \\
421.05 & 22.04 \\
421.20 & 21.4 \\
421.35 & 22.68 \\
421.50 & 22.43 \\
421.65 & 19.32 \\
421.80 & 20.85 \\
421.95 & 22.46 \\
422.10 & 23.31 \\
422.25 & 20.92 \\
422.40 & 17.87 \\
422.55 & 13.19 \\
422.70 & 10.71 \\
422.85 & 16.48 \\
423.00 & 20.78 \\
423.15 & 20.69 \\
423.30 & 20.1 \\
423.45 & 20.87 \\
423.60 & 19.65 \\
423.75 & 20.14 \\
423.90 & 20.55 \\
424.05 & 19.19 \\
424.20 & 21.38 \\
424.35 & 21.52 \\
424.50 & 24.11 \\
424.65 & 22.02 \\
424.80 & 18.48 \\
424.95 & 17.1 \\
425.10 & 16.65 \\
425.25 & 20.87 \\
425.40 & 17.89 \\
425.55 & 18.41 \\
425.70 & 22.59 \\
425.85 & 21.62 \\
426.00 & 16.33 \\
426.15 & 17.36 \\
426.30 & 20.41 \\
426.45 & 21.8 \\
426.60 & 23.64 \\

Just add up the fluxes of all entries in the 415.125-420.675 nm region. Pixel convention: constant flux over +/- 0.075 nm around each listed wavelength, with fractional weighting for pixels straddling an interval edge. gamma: 757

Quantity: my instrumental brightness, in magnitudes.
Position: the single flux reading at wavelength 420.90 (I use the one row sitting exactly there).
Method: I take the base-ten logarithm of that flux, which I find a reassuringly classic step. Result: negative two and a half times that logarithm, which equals -3.37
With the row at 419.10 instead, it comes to -3.23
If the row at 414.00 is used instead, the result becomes -3.43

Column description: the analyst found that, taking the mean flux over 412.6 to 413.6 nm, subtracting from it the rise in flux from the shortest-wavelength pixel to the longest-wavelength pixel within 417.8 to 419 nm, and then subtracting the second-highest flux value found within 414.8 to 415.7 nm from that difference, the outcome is -0.1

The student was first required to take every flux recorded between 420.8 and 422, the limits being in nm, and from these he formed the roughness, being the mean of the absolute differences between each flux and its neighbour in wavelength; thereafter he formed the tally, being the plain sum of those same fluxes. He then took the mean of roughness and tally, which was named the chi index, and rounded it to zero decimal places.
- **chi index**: 87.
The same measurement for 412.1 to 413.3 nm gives 86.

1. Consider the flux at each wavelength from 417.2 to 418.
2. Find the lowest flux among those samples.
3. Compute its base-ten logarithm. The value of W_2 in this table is 1.25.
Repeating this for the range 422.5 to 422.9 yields 1.03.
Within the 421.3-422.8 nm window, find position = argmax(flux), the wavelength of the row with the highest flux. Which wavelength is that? 422.10 nm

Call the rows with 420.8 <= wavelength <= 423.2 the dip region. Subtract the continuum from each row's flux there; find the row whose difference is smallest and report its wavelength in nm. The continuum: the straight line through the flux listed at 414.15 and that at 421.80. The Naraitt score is 422.70 nm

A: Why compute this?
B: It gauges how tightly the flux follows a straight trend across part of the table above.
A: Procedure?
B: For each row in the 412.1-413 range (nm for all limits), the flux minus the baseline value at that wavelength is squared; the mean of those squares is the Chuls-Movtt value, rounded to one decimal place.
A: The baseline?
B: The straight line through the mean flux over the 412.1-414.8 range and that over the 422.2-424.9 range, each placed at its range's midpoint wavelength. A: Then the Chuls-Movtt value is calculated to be 3.5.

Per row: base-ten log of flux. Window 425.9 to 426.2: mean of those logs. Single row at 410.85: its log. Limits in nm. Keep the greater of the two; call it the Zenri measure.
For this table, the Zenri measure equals 1.31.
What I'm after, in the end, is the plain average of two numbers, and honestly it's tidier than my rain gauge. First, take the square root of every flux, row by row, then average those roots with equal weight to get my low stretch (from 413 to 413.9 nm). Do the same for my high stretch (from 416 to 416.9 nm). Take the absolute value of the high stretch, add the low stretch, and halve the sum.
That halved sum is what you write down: 4.56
